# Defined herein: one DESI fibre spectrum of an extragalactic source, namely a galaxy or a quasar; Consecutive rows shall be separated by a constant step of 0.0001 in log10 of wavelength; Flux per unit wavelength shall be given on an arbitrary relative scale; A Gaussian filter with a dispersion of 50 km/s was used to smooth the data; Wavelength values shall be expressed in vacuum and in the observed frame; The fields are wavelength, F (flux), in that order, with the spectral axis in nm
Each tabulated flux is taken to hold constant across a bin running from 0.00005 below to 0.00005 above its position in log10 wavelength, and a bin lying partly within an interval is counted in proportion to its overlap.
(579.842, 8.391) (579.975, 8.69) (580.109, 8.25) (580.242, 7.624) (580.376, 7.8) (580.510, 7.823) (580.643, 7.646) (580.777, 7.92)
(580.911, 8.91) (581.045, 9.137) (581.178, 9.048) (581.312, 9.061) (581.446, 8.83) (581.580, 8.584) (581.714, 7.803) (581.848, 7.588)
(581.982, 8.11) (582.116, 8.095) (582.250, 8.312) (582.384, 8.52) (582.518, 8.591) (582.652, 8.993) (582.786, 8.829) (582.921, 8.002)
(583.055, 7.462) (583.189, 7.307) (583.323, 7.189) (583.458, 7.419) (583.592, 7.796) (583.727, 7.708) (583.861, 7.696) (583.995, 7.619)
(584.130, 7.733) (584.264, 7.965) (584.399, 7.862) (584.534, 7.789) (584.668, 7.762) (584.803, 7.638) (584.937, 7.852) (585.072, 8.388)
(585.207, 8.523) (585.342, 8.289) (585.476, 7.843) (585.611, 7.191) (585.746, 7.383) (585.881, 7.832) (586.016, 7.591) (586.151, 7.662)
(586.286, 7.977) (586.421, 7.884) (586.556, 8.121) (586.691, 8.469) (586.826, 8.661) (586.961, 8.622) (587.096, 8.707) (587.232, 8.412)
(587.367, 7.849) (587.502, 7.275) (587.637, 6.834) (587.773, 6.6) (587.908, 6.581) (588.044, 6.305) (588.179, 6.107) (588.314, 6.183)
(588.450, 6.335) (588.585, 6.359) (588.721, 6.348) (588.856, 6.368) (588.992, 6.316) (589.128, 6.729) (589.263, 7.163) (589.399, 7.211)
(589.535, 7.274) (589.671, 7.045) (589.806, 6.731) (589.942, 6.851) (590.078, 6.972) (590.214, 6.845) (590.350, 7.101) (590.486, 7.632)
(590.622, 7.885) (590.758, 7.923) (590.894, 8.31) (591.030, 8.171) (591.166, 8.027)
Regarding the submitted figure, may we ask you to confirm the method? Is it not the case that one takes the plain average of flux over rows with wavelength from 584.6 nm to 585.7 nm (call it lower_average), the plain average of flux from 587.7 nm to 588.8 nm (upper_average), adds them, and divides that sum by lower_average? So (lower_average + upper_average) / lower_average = 1.80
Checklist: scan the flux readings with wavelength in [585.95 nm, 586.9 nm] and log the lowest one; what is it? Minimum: 7.591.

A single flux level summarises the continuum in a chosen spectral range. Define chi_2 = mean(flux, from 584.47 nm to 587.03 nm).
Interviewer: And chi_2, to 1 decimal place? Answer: 8.0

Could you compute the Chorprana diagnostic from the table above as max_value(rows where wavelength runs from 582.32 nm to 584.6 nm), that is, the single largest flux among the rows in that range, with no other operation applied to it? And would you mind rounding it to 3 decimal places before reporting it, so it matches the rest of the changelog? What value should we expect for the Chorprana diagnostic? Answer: 8.993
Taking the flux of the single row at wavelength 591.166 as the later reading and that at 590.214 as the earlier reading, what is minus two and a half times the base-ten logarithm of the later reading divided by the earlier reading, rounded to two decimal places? -0.17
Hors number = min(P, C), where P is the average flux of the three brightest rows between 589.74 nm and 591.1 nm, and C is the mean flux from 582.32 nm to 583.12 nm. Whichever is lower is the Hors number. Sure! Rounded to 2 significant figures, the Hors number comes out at 8.1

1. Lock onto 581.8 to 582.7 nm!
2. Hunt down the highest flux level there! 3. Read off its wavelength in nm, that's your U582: 582.652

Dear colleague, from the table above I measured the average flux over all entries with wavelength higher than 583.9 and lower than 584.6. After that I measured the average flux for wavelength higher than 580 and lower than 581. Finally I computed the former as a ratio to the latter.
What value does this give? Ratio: 0.97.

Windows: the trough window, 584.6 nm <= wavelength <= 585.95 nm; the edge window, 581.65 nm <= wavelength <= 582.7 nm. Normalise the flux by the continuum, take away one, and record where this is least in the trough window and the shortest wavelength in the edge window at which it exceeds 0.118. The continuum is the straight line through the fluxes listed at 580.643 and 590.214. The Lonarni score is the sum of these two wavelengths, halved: 584.00 nm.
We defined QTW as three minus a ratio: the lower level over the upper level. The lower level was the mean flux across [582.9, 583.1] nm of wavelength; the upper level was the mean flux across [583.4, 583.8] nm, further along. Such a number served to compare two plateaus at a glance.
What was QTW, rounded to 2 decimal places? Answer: 1.99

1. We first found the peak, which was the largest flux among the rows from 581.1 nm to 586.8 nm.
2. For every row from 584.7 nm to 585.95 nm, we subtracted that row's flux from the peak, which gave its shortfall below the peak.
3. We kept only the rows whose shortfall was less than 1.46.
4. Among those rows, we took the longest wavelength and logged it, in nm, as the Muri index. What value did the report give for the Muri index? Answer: 585.881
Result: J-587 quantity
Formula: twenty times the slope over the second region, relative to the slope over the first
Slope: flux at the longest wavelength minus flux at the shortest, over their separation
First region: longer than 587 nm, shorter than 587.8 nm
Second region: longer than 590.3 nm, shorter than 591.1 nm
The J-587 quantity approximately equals -10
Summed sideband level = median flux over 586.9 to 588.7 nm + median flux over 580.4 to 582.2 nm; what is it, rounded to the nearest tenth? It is 14.7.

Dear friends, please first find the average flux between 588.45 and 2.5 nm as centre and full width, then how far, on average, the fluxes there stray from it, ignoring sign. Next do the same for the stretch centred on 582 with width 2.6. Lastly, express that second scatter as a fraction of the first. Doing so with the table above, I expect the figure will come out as 1.0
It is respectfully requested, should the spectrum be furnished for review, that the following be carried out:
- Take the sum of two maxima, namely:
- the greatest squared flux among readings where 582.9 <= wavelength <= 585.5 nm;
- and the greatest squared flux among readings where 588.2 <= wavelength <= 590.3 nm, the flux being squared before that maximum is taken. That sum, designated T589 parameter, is 126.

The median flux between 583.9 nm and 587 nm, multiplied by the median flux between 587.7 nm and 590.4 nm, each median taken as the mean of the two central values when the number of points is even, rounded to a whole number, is 52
